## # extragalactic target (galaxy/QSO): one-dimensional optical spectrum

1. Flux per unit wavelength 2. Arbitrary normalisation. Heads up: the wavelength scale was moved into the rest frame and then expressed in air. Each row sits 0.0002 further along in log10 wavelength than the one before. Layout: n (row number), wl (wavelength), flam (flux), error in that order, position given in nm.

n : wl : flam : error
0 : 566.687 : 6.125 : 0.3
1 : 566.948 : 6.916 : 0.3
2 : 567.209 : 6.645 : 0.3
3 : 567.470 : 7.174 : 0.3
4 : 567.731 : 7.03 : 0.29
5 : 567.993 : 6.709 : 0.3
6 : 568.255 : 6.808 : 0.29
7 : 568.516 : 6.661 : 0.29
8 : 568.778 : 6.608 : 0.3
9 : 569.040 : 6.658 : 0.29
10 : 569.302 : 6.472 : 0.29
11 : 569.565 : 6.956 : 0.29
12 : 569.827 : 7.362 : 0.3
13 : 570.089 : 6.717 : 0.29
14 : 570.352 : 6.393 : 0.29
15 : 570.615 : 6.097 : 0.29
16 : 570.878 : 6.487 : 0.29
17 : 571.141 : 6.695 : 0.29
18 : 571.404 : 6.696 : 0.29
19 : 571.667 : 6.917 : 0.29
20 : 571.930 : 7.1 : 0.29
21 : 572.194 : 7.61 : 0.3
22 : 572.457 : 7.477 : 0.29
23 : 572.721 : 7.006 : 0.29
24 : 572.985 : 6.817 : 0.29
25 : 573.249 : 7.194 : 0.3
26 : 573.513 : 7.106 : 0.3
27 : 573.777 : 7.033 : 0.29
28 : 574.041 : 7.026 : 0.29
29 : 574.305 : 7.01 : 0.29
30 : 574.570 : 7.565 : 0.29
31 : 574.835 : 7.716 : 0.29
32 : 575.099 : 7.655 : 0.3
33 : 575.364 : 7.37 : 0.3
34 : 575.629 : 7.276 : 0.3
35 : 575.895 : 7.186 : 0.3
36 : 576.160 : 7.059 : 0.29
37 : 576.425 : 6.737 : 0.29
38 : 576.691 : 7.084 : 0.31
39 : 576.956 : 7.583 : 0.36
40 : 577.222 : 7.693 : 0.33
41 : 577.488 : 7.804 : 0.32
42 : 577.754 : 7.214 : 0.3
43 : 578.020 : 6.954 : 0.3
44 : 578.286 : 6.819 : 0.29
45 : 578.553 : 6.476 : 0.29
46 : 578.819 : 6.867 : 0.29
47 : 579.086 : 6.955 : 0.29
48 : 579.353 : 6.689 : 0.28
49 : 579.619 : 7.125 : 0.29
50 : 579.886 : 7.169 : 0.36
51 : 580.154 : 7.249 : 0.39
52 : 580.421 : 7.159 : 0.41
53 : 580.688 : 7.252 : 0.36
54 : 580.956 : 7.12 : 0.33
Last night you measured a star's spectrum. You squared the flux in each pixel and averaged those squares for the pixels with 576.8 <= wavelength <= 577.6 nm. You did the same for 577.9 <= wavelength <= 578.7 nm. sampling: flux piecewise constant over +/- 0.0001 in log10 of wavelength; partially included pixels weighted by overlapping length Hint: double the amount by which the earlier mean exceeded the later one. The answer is 27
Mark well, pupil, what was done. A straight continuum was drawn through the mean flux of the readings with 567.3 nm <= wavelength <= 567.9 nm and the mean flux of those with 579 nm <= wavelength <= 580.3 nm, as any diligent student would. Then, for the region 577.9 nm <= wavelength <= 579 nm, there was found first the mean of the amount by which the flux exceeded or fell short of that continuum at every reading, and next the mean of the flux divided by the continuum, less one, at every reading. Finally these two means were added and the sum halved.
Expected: -0.15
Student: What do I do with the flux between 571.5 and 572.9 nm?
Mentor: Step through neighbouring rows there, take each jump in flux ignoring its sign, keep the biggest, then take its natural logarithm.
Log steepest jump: -0.67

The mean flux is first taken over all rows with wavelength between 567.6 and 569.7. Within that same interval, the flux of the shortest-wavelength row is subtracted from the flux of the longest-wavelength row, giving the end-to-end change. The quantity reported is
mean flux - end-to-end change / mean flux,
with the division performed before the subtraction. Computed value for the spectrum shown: 6.75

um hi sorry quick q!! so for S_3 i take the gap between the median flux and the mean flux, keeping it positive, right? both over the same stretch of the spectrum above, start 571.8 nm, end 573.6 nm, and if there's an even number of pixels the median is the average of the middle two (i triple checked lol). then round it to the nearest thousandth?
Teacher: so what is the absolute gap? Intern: 0.081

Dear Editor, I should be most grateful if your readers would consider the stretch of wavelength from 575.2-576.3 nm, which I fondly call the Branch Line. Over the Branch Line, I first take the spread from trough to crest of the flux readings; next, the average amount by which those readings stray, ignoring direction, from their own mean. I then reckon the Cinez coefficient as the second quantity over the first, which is 0.322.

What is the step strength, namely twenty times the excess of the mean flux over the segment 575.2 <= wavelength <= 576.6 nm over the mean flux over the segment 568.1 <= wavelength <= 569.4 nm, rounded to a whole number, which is 10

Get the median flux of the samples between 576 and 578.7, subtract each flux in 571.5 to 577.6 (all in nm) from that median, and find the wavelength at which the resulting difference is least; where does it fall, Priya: 577.488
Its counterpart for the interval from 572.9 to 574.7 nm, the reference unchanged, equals 574.570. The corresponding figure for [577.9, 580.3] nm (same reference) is 580.154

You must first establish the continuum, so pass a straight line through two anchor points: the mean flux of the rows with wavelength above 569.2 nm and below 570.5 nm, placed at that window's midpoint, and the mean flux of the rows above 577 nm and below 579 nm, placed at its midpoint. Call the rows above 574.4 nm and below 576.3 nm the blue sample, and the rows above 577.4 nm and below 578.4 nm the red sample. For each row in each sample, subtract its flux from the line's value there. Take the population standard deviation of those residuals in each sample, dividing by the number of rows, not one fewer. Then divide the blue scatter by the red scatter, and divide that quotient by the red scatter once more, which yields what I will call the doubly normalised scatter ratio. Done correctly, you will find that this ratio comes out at 1.65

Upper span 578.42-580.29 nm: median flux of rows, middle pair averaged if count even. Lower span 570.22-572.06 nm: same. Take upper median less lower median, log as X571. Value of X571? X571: 0.26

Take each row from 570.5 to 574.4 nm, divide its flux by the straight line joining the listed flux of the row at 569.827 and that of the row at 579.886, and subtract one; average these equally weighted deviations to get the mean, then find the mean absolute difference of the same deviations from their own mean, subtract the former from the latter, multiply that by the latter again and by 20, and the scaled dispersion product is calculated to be 0.067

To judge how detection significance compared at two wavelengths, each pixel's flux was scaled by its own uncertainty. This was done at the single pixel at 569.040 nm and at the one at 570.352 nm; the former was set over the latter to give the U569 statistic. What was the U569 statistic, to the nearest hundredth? 1.04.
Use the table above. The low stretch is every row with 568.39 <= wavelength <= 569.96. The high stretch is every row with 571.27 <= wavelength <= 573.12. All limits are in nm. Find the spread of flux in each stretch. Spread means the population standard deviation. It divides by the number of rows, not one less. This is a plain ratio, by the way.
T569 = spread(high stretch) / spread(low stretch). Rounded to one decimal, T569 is 1.1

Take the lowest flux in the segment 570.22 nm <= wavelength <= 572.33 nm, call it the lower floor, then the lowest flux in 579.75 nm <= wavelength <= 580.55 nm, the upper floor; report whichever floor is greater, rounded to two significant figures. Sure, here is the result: 7.2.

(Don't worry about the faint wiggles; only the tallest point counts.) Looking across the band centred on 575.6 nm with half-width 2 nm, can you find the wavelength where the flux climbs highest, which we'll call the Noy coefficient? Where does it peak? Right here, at 577.488 nm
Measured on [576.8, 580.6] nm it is 577.488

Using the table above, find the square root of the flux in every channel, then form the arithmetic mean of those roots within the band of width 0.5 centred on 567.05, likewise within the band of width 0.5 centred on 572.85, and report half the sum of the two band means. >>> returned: 2.62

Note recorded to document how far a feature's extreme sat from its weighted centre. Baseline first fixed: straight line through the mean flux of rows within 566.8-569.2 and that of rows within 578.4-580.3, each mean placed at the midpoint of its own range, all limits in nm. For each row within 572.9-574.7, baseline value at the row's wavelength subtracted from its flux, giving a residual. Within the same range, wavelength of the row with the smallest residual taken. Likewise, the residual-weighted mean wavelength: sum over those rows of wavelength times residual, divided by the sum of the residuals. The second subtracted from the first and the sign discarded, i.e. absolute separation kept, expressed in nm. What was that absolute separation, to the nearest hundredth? 1.06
